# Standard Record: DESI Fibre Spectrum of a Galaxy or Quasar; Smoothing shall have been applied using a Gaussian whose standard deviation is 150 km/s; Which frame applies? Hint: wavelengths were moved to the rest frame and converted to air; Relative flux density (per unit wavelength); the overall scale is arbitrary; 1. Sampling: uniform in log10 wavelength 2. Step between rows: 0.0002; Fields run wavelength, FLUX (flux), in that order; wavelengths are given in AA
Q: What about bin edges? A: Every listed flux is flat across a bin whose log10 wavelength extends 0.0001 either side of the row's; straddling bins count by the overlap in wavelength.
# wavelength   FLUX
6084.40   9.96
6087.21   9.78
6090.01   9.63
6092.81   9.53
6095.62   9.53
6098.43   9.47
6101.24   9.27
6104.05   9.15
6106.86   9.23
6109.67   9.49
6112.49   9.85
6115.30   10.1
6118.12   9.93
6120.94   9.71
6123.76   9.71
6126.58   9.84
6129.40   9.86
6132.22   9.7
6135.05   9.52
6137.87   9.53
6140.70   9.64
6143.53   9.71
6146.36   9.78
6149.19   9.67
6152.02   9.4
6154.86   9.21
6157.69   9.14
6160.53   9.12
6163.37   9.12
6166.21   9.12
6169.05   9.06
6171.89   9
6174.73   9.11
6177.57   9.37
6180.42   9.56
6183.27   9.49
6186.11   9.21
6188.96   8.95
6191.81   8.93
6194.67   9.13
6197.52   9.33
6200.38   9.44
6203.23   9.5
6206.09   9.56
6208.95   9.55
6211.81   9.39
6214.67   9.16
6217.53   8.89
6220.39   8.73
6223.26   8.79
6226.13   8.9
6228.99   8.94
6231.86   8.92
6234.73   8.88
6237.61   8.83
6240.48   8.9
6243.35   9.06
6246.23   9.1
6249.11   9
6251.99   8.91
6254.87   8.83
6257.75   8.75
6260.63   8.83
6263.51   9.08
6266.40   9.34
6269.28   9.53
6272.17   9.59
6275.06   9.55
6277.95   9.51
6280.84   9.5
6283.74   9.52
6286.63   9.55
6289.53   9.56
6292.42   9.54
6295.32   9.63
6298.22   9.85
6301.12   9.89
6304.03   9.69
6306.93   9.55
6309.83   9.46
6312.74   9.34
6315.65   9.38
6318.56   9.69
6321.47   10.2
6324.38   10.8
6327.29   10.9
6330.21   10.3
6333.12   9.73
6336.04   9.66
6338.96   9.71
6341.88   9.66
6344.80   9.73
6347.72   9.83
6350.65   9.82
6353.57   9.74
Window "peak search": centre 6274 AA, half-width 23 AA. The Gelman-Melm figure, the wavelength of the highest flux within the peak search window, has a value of 6295.32 AA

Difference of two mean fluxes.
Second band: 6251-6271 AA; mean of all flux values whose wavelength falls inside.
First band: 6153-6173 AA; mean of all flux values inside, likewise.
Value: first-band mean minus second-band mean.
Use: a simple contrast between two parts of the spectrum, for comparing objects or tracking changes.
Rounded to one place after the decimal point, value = 0.1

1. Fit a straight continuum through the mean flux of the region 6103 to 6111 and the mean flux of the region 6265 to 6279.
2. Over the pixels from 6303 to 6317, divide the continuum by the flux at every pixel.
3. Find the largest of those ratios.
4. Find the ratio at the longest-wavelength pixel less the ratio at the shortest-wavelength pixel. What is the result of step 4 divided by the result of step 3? 0.03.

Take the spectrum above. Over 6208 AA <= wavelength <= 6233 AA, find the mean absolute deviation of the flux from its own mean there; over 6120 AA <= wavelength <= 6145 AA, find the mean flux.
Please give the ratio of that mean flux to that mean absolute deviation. 43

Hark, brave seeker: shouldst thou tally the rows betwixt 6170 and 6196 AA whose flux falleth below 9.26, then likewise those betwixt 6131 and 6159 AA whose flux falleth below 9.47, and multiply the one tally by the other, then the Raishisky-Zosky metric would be 18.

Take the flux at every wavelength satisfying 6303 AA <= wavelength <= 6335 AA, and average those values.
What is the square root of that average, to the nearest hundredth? 3.15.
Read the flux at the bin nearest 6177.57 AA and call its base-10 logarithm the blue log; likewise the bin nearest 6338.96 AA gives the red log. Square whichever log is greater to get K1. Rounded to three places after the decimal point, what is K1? 0.975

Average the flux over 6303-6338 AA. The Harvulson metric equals 9.9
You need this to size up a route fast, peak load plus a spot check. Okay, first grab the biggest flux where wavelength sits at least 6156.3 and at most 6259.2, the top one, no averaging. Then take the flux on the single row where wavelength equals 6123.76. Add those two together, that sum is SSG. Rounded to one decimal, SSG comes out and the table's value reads 19.3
